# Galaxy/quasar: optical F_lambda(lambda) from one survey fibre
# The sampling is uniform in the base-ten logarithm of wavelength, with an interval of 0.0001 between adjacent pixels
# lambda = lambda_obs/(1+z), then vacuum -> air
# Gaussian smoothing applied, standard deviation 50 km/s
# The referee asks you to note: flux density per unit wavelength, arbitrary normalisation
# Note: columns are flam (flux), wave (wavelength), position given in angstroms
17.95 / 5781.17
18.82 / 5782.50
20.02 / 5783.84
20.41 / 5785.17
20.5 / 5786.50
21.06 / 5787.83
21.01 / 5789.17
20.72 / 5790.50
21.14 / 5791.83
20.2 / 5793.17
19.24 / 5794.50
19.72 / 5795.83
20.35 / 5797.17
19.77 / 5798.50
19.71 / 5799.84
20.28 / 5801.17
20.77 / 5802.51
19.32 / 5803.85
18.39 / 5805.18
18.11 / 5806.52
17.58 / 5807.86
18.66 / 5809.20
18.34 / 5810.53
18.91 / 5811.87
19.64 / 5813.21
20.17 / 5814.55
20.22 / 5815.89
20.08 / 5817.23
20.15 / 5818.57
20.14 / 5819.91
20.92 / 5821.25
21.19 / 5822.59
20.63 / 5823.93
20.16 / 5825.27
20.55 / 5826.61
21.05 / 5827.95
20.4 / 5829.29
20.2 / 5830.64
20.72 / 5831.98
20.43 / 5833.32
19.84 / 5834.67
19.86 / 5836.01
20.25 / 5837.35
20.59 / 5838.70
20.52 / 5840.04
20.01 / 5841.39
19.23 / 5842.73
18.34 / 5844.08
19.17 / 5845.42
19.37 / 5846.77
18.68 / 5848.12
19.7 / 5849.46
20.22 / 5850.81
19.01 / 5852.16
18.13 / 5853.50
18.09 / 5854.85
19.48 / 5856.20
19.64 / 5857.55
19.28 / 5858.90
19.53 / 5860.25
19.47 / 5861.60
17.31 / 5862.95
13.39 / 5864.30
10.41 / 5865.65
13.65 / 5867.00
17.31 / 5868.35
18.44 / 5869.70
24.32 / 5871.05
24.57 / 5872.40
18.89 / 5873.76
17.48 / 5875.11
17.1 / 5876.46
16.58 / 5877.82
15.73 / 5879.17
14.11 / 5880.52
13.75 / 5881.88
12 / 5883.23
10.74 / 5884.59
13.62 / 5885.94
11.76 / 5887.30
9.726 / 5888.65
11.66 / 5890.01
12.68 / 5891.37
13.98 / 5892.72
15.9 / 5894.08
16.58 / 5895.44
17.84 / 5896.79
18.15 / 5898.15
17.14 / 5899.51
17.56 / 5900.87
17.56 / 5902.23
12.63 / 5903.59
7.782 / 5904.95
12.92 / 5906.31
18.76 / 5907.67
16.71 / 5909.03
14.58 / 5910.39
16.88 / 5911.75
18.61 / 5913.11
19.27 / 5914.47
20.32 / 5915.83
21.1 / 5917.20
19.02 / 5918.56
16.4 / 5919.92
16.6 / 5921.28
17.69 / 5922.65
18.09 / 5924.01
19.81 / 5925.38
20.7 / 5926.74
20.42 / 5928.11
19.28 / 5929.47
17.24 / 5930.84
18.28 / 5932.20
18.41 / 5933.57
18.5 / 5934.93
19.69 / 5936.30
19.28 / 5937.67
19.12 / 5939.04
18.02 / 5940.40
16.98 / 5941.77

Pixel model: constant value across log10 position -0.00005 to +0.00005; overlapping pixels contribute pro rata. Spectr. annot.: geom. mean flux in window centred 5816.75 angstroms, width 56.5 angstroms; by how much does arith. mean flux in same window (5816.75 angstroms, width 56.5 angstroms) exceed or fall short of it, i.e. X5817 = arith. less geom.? 0.02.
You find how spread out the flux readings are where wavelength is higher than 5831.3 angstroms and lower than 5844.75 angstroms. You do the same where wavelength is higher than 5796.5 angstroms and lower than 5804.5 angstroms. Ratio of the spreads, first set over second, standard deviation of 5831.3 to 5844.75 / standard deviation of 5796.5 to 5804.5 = 1.4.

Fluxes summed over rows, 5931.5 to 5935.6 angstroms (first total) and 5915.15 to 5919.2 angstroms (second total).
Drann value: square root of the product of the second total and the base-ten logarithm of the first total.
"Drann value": 10.3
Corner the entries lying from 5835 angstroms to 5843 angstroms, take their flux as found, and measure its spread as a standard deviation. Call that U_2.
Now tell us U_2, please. 0.5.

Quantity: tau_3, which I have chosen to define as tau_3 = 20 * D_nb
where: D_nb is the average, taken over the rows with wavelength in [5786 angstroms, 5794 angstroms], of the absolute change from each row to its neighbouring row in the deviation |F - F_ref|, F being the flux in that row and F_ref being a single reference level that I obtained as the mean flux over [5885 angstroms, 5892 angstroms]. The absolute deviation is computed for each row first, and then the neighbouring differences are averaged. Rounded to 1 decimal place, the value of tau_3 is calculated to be 9.0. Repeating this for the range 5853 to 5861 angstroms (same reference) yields 8.8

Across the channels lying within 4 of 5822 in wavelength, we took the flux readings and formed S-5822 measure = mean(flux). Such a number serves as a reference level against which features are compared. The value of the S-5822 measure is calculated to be 20.5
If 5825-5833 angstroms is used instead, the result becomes 20.5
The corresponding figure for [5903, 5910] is 13.8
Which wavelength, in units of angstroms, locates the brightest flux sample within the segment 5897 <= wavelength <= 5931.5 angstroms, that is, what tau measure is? 5917.20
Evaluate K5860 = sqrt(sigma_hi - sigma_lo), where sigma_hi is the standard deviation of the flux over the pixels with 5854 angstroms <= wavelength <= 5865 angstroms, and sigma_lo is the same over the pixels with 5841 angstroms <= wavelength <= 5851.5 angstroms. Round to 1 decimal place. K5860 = 1.2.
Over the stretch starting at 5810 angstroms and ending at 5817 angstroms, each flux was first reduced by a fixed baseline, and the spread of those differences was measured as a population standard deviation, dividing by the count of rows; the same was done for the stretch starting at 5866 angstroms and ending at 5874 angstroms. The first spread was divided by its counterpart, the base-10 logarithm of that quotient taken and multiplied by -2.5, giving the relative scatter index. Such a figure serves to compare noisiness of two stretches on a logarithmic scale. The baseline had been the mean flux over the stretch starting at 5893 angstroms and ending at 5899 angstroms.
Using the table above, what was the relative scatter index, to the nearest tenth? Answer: 1.8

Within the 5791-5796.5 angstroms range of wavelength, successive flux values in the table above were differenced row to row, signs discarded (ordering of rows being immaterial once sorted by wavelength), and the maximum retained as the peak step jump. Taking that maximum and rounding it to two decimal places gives 0.96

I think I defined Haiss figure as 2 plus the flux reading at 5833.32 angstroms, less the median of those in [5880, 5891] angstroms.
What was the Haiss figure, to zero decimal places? 11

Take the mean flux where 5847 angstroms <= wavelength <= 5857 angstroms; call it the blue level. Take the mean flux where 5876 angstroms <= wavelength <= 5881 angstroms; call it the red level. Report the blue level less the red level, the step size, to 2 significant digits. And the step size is 3.2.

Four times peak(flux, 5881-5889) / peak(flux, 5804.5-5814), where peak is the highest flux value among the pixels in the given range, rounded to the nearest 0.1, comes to 2.8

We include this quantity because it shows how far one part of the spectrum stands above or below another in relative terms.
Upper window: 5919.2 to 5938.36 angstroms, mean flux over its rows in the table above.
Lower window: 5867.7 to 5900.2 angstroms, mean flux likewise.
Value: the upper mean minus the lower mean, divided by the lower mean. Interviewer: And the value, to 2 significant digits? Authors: 0.17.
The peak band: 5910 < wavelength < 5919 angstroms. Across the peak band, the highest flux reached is 21.1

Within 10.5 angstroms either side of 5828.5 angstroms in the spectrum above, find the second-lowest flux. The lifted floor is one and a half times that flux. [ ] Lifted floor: 30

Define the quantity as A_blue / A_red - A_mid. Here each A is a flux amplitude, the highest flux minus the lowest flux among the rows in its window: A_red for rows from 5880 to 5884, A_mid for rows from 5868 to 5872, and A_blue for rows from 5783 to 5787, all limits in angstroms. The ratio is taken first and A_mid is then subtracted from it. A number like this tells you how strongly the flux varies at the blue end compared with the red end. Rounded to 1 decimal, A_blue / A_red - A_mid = -6.8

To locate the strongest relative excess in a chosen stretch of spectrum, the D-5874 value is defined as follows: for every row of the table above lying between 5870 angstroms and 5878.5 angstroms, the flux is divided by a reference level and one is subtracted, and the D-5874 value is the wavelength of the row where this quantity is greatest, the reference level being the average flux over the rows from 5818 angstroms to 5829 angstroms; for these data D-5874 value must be 5872.40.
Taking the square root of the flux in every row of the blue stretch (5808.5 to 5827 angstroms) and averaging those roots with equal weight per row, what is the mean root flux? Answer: 4.47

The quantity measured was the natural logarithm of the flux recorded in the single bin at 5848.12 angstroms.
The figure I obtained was 2.93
